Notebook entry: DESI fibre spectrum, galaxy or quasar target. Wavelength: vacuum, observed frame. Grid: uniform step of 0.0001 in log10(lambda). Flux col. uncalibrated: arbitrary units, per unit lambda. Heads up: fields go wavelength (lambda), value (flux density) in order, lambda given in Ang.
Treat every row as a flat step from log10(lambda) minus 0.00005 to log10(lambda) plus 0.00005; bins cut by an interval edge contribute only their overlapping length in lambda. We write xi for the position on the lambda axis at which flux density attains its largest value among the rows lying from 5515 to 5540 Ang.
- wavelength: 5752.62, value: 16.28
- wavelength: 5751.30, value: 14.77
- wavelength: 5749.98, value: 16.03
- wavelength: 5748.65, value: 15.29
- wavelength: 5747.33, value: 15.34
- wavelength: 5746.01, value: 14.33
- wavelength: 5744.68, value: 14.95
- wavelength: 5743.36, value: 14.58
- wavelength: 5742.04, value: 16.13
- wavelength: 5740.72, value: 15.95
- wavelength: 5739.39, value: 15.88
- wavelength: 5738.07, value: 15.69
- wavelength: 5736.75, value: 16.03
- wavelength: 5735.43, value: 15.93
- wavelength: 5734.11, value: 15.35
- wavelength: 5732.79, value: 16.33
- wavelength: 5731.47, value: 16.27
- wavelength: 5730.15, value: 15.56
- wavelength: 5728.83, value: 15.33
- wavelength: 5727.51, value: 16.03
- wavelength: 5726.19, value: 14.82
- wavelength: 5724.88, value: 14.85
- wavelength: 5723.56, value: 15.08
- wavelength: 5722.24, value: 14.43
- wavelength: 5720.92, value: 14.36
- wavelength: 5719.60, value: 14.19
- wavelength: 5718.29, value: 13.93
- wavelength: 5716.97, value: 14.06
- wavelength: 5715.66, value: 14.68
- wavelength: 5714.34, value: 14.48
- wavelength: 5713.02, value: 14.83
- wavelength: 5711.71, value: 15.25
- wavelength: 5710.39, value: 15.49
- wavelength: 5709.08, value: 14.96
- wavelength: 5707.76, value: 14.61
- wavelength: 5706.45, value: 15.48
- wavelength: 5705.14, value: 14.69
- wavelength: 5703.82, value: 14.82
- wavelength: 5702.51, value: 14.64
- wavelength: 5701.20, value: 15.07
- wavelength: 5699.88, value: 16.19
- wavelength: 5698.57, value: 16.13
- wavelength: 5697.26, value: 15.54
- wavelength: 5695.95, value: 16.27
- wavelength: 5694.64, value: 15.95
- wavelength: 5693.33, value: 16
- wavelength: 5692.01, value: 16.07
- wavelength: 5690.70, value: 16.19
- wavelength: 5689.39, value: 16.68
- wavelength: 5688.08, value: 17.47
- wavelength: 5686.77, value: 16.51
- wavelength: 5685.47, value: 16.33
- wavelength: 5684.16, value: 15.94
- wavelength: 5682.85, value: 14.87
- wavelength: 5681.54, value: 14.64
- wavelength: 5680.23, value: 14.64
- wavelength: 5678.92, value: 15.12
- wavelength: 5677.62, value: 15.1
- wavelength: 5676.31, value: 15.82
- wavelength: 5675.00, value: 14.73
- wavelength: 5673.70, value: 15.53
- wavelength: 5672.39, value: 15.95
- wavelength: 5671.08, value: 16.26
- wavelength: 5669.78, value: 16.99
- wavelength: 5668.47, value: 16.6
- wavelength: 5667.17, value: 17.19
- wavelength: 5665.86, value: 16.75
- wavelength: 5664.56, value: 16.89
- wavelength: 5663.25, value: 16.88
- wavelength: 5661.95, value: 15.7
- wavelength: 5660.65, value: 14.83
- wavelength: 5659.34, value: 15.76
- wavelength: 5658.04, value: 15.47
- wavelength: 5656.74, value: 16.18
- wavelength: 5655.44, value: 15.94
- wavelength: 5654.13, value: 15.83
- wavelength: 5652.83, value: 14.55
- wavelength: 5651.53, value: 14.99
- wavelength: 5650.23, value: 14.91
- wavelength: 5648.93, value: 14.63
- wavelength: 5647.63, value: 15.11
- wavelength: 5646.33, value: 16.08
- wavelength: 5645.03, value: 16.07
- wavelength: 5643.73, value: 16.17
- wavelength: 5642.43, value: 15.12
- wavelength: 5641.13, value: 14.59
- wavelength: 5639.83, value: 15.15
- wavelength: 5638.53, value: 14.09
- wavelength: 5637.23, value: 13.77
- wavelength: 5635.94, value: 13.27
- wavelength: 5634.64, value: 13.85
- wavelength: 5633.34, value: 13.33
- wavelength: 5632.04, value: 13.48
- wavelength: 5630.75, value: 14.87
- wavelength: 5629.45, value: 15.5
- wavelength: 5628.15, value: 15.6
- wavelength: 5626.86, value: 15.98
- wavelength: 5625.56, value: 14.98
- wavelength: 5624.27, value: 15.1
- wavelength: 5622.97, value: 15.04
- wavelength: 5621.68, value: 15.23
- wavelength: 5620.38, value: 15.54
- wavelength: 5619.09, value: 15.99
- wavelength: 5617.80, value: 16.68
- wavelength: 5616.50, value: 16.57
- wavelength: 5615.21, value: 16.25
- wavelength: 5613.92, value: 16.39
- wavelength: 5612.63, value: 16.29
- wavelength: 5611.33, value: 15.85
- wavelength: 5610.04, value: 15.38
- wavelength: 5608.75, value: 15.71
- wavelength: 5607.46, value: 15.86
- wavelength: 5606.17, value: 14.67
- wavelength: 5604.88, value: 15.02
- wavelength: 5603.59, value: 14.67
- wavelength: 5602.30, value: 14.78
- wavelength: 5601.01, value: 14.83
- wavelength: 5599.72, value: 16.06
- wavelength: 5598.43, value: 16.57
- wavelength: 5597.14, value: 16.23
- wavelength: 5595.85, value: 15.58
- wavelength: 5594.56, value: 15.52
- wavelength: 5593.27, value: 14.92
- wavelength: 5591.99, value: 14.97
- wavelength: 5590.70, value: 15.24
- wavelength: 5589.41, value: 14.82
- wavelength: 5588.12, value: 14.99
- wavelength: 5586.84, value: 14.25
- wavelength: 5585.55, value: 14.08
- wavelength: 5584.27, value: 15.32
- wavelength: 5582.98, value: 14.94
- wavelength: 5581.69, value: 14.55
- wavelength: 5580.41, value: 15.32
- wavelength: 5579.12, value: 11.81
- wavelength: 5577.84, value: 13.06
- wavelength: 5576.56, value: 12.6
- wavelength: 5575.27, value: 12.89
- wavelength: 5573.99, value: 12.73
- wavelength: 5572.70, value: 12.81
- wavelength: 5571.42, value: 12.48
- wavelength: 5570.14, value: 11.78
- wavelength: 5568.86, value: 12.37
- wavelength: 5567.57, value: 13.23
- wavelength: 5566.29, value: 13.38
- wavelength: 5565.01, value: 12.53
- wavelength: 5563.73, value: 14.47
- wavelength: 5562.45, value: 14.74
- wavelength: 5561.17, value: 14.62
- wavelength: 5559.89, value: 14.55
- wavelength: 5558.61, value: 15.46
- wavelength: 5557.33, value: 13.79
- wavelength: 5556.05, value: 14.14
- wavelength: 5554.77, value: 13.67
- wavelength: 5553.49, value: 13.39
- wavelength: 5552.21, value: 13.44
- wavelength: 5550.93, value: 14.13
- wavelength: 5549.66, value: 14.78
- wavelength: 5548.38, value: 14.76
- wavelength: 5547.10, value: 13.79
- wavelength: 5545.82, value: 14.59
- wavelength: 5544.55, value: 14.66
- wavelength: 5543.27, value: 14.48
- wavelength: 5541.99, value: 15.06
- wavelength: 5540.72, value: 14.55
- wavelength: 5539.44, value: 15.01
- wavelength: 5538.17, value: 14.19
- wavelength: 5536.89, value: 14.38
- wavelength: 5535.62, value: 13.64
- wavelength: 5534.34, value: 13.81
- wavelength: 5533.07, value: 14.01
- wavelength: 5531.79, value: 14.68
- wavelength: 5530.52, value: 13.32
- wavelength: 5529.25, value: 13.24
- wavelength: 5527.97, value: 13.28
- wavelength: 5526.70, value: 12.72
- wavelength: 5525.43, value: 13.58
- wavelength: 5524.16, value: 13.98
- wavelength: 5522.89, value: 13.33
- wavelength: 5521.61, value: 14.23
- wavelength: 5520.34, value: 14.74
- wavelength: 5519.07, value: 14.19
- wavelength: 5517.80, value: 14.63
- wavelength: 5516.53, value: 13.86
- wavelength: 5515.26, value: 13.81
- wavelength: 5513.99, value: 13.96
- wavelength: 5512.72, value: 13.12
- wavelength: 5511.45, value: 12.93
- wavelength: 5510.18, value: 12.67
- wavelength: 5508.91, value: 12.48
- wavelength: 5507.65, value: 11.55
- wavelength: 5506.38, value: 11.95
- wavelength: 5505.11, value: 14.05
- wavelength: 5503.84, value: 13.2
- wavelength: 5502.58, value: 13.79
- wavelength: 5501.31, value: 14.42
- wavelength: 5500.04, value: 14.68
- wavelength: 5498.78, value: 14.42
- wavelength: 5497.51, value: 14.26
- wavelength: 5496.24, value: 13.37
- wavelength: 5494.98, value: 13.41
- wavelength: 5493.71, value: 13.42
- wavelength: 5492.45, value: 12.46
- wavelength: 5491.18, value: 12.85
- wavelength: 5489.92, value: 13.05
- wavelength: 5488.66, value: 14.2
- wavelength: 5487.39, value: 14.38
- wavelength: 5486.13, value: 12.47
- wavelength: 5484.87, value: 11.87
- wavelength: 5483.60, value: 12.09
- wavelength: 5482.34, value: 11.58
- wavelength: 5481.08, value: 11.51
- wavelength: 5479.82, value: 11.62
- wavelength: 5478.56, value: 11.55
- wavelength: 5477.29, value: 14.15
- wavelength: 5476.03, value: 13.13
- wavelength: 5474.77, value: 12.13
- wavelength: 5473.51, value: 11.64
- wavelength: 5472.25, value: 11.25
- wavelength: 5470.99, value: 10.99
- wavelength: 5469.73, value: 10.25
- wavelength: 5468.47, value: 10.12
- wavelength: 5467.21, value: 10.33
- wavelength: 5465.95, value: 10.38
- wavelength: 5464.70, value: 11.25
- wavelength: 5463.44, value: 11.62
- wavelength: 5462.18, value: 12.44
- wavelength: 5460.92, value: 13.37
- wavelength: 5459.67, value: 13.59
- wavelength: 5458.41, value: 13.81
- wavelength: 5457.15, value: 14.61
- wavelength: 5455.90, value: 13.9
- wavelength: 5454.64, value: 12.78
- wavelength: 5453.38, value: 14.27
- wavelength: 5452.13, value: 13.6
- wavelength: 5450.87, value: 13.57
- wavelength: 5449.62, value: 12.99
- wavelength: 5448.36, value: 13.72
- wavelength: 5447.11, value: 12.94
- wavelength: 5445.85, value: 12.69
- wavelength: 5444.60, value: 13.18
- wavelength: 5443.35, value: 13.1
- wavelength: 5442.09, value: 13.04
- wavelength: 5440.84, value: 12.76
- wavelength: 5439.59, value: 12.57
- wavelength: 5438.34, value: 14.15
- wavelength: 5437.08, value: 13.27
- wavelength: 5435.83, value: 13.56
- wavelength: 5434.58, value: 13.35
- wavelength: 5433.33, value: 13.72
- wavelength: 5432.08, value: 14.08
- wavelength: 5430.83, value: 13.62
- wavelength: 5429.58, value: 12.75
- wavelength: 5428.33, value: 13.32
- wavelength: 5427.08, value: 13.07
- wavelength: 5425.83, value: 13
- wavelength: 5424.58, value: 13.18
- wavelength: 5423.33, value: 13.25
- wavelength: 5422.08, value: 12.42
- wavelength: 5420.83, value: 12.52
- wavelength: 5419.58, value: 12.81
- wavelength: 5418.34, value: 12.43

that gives 5539.44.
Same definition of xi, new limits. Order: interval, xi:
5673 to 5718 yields 5688.08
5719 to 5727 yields 5723.56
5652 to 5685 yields 5667.17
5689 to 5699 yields 5689.39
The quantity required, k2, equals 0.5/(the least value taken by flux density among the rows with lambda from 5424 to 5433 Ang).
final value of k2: 0.039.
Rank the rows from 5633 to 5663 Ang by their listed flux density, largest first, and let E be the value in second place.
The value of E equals 16.17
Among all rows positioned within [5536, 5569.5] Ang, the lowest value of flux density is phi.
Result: 12.37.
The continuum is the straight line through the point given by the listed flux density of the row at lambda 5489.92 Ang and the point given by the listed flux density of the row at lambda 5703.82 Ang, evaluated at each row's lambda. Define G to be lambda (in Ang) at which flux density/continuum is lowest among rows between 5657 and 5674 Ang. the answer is 5660.65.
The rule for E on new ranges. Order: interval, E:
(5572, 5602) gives 16.23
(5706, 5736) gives 16.27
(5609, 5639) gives 16.57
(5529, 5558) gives 15.01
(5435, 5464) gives 14.27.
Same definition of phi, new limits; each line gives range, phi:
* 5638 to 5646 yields 14.09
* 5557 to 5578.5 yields 11.78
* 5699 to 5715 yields 14.48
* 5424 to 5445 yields 12.57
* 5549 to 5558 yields 13.39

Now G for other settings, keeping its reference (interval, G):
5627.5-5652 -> 5635.94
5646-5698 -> 5681.54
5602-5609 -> 5606.17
